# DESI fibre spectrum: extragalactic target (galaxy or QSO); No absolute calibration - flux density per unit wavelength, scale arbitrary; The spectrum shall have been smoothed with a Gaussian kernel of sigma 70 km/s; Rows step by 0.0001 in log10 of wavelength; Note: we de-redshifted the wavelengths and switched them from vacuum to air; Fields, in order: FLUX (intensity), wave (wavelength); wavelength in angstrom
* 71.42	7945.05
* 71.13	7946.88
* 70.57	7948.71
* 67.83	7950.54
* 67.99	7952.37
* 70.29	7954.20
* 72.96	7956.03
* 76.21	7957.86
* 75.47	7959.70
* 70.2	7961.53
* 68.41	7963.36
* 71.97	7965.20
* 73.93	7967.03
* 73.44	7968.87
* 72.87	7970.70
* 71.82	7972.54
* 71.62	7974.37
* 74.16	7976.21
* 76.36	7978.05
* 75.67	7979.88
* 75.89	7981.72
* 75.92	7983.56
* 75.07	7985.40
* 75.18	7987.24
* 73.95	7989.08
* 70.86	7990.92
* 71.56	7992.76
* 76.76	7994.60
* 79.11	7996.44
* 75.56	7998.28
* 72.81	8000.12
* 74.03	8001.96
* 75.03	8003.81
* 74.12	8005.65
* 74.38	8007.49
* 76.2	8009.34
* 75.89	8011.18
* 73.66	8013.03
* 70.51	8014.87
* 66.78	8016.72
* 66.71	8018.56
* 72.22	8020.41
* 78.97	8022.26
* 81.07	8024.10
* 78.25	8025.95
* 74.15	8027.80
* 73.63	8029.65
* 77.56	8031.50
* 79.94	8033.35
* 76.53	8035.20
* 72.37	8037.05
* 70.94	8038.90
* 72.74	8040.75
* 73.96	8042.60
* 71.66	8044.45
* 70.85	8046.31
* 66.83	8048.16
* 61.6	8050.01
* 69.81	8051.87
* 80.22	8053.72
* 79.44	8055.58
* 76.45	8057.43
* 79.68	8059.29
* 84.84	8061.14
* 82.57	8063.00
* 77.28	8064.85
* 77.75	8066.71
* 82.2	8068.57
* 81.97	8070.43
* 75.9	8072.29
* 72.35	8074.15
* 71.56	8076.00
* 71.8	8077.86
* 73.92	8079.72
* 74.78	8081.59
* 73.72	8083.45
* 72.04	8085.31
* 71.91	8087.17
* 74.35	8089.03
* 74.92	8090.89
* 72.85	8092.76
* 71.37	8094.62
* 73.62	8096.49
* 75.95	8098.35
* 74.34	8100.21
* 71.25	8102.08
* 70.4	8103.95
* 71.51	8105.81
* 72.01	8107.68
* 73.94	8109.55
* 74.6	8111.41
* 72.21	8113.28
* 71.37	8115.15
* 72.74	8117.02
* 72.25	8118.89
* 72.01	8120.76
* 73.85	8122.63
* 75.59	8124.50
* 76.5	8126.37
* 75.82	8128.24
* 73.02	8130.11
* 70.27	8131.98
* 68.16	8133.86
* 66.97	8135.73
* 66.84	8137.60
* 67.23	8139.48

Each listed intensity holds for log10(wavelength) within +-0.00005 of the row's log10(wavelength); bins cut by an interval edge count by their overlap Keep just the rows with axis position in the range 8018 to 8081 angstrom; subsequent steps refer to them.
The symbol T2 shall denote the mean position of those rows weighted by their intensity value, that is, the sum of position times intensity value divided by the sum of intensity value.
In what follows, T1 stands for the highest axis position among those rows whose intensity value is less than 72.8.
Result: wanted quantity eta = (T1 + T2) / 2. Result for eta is 8063.6 angstrom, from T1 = 8077.86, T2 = 8049.3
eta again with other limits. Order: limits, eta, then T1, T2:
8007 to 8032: 8020.0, 8020.41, 8019.6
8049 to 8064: 8054.4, 8051.87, 8056.8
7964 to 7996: 7986.4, 7992.76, 7979.9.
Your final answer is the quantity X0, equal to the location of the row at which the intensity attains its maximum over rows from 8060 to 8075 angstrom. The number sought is 8061.14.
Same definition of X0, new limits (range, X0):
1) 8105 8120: 8111.41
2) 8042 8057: 8053.72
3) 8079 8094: 8090.89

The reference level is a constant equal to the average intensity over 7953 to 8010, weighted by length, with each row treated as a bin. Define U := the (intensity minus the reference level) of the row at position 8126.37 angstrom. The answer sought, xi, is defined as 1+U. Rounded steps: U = 2.6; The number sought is 3.6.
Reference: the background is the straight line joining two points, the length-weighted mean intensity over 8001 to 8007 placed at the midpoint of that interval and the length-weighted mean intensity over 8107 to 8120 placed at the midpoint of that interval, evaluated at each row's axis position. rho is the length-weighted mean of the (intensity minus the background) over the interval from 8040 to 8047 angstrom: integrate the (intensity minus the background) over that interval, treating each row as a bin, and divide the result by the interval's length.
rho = -1.5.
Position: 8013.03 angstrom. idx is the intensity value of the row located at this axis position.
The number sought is 73.66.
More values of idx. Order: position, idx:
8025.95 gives 78.25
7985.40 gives 75.07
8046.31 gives 70.85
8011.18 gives 75.89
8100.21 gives 74.34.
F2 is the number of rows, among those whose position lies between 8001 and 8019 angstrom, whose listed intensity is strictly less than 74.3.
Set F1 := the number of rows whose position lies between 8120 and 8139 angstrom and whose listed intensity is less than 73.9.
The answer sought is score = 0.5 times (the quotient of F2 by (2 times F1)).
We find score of 0.214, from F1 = 7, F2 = 6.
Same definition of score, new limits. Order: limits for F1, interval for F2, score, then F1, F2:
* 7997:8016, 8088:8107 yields 0.500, 3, 6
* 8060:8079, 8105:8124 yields 0.750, 3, 9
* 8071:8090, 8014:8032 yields 0.250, 6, 6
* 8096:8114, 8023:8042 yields 0.208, 6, 5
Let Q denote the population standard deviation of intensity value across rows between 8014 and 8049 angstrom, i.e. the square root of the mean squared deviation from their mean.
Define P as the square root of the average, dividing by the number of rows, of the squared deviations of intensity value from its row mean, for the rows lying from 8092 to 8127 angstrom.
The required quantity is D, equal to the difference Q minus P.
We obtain 2.6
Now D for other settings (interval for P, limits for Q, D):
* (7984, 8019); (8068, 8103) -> 0.0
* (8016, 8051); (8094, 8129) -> -3.2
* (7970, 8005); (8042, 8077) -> 3.8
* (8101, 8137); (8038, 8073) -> 3.5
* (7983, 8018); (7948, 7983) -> 0.1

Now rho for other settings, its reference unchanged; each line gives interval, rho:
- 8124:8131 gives 2.7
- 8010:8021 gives -3.2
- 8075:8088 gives -0.4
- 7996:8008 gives 0.4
